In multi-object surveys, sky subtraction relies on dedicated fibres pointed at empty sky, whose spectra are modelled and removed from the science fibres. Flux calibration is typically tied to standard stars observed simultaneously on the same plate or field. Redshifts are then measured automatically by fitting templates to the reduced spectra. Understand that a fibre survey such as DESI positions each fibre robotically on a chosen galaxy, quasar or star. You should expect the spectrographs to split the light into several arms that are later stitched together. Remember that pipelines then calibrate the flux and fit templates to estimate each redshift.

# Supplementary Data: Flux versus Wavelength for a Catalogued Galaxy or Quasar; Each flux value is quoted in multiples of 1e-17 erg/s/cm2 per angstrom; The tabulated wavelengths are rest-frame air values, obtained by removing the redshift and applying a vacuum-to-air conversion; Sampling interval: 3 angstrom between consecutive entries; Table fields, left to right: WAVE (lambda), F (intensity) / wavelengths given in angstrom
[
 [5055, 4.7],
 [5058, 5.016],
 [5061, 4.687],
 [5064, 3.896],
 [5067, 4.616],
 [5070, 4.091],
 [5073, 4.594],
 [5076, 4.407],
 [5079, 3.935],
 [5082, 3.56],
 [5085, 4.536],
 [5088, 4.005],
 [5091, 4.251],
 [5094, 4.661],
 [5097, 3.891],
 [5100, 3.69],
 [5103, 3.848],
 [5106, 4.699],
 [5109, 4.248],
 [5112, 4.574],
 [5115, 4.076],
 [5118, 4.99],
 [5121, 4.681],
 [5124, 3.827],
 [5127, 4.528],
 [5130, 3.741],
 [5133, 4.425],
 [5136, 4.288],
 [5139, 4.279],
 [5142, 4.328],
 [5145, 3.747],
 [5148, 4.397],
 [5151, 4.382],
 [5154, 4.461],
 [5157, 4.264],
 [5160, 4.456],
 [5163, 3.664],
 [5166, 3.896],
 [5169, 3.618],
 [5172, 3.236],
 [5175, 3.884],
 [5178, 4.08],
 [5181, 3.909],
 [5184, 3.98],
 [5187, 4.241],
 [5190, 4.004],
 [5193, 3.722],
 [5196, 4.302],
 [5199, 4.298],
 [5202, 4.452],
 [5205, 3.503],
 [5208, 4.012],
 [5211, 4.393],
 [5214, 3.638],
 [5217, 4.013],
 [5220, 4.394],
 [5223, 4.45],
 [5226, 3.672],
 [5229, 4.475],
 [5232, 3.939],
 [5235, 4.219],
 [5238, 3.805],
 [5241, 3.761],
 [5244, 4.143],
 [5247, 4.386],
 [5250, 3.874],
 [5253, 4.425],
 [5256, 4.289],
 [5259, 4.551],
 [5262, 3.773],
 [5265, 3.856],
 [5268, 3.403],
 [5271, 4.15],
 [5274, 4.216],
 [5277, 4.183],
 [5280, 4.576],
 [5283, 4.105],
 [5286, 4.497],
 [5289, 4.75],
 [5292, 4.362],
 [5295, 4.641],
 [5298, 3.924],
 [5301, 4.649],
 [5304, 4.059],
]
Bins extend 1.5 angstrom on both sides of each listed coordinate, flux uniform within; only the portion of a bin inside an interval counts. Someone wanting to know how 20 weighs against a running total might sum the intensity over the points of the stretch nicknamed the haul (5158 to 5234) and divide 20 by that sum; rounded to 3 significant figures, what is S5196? 0.200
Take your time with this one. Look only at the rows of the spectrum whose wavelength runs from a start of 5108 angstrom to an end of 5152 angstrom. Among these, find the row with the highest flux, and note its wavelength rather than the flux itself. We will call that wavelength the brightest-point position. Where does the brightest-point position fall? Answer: 5118 angstrom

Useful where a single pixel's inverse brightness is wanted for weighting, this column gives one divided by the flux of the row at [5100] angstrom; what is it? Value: 0.271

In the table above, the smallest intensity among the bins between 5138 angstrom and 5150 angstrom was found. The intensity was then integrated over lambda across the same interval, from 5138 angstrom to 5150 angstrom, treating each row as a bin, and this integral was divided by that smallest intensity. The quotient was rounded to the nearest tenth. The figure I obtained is 13.4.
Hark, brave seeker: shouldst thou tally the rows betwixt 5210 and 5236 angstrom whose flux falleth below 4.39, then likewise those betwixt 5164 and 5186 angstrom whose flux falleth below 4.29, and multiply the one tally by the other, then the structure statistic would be 35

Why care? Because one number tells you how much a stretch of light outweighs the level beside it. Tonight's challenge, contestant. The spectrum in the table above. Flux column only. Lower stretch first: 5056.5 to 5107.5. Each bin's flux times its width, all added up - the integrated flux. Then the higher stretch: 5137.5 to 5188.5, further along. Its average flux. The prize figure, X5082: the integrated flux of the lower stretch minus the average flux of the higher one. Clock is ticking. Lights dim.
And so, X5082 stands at 213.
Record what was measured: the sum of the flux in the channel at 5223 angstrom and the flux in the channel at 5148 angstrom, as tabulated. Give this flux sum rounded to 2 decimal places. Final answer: 8.85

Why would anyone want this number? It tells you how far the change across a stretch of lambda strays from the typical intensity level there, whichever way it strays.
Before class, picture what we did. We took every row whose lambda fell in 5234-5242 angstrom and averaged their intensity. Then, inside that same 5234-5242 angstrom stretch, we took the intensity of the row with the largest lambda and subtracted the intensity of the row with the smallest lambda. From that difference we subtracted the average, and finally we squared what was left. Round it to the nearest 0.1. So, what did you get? 19.2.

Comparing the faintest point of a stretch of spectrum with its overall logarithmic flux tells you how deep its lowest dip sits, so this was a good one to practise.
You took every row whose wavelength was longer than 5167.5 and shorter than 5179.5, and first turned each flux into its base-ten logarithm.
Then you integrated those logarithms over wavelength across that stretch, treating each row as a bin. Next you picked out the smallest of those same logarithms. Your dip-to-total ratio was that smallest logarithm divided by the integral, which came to 0.0749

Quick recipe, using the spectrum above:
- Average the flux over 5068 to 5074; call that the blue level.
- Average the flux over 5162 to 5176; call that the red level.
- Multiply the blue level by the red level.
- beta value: 15.9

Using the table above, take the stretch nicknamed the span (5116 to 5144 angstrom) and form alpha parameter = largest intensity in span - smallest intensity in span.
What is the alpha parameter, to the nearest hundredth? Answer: 1.25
